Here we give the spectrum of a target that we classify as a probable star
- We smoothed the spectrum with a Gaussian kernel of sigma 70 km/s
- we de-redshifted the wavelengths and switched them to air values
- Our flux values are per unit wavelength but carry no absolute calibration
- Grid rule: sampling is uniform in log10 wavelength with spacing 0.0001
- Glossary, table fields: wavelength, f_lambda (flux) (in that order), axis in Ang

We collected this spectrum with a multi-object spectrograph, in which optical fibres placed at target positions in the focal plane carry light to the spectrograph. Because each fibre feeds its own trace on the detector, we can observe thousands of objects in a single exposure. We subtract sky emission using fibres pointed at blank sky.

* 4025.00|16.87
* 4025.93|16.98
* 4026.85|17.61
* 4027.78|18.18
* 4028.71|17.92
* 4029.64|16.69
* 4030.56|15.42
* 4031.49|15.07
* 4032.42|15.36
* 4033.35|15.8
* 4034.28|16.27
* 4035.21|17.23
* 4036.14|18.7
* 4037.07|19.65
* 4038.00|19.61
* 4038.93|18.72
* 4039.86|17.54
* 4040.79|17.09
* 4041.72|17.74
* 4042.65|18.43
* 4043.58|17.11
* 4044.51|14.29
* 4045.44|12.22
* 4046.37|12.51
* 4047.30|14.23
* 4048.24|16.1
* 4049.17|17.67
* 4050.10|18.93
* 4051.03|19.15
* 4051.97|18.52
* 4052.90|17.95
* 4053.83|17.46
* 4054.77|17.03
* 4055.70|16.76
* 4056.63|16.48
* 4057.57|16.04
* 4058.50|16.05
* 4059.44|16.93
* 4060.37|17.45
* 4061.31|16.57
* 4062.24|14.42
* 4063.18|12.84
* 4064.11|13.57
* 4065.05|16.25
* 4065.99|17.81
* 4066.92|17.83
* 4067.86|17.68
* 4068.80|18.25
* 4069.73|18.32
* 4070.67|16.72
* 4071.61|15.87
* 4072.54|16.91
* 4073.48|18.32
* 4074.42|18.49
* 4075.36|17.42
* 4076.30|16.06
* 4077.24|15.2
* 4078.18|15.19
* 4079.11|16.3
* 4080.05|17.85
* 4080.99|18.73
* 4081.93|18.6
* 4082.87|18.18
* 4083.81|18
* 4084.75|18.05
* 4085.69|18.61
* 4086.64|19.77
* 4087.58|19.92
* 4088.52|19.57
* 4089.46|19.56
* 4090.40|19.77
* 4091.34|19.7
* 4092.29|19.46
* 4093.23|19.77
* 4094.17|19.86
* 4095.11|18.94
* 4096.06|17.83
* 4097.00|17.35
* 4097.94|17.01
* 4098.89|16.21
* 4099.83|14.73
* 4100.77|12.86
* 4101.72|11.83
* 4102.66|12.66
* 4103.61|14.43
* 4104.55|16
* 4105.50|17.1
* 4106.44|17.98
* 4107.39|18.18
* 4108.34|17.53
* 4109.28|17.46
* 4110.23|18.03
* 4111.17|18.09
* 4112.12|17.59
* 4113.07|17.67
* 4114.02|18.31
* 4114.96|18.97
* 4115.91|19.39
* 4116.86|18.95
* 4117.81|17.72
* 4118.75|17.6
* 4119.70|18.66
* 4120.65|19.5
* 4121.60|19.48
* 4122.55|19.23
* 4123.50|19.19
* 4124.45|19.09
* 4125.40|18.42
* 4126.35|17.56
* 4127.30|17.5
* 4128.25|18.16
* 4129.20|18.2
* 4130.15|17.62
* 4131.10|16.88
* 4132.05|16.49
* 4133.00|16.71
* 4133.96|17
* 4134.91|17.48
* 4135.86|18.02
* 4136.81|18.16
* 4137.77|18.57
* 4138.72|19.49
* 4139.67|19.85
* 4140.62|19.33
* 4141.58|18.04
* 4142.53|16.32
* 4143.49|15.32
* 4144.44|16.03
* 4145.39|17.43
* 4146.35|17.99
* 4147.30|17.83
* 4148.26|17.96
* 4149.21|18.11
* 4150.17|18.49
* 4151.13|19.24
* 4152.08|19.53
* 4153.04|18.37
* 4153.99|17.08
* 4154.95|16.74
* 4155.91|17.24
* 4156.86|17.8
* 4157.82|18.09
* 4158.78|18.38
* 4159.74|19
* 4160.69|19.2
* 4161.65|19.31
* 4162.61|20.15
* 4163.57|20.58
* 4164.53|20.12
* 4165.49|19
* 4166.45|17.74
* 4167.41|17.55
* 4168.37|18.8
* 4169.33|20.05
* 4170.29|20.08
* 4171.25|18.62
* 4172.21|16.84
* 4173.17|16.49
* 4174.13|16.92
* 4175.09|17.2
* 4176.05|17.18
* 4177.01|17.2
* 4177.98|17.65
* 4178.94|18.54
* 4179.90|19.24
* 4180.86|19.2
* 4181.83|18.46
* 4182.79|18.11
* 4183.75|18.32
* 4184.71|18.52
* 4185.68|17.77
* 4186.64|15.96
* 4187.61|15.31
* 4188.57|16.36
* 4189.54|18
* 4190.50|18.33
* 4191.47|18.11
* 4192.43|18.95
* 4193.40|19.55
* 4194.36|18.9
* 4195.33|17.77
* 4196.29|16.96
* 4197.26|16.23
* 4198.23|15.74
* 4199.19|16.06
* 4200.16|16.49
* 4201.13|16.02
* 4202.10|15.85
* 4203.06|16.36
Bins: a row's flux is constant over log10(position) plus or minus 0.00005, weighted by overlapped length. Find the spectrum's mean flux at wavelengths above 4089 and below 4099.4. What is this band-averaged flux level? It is 18.7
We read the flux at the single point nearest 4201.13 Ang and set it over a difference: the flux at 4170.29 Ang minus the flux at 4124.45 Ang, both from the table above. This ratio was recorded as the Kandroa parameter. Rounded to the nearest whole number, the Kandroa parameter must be 16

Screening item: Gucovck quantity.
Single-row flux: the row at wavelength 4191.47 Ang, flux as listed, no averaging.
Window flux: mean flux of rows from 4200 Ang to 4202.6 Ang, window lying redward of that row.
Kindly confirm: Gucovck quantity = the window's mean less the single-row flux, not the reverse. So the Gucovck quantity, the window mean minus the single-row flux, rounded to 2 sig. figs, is -2.0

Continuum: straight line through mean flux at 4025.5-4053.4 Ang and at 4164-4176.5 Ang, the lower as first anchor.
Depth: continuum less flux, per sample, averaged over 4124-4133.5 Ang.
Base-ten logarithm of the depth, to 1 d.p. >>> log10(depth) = -0.8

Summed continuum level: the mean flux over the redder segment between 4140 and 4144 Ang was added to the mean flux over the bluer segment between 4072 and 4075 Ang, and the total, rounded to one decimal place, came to 35.2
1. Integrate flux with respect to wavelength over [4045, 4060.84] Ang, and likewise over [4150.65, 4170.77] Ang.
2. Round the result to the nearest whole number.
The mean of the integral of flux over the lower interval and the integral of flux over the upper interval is 320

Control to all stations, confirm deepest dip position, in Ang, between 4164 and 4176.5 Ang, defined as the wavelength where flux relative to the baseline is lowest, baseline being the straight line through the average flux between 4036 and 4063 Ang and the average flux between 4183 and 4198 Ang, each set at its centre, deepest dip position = 4173.17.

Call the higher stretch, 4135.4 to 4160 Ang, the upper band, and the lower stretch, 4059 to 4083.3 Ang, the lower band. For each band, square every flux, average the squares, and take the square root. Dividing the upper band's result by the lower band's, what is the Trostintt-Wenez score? 1.07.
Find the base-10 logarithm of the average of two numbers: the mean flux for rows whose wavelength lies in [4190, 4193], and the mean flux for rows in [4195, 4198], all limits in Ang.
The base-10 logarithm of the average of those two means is 1.25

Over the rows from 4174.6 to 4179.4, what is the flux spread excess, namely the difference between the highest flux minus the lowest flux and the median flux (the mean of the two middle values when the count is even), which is -15.8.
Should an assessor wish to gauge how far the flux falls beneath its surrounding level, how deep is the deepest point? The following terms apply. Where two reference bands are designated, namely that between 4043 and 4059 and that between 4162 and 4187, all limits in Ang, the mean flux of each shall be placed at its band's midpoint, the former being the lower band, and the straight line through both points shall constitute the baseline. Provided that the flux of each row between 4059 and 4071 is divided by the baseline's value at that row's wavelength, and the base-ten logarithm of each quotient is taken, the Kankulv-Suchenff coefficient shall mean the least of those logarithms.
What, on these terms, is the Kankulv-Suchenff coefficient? -0.11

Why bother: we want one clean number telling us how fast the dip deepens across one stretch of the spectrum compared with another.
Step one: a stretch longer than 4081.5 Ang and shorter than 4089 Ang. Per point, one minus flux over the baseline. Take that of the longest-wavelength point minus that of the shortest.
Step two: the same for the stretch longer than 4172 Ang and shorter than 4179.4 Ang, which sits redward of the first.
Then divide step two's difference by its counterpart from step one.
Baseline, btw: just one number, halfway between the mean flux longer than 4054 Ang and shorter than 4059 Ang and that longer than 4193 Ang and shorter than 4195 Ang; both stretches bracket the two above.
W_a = 1.8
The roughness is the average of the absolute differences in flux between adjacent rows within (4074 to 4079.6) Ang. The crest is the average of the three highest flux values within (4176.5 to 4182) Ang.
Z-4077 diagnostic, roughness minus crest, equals -18.1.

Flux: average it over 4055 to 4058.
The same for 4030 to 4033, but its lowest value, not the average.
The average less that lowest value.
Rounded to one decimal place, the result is 1.4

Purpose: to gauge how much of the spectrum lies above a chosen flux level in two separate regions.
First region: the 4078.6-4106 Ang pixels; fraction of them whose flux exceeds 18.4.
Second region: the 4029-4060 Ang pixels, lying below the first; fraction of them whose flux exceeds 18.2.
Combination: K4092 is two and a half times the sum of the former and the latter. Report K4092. 1.7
